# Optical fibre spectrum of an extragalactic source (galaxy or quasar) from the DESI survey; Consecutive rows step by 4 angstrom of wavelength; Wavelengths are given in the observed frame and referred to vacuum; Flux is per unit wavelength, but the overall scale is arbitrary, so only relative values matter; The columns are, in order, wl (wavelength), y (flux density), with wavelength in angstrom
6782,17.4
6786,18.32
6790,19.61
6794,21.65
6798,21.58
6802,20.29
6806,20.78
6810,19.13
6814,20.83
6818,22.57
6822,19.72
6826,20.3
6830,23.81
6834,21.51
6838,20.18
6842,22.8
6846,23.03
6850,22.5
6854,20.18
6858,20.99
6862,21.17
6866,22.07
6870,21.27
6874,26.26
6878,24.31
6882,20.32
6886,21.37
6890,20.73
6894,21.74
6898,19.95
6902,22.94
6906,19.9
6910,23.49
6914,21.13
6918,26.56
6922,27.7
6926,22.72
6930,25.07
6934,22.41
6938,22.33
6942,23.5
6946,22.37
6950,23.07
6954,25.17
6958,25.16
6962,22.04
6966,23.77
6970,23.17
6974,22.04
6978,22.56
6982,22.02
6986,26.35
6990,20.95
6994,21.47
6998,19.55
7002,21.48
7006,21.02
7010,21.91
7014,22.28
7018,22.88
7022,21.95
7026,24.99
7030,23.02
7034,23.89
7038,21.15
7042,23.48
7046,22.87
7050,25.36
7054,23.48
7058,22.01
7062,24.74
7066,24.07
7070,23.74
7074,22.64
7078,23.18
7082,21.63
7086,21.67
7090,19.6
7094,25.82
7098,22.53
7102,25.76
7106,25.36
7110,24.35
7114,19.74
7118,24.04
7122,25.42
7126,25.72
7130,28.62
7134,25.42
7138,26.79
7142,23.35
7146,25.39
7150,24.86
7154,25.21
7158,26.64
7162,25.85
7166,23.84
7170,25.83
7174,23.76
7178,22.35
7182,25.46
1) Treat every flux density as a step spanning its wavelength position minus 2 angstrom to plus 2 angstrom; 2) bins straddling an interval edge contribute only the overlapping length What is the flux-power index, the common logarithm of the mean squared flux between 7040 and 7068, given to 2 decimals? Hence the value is 2.75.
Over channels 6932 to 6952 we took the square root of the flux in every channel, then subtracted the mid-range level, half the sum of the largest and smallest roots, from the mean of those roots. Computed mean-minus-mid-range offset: -0.019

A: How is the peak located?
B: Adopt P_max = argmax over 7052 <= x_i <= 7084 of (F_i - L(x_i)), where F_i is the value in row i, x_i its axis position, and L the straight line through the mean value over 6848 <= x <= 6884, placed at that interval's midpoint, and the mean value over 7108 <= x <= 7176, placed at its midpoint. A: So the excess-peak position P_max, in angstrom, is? 7062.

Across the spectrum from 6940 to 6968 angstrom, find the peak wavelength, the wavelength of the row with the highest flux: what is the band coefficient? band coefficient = 6954 angstrom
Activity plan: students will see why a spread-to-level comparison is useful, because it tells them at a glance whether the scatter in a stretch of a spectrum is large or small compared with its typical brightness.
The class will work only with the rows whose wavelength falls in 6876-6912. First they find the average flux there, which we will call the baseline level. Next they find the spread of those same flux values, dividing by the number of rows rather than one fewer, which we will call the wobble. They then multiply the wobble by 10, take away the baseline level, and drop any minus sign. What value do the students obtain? 6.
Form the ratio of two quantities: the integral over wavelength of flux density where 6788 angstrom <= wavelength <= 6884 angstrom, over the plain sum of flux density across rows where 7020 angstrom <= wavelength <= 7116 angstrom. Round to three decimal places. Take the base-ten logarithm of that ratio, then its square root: 0.755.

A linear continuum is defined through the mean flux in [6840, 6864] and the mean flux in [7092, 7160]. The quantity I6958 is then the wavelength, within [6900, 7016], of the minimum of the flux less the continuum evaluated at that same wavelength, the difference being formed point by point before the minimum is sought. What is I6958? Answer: 6998 angstrom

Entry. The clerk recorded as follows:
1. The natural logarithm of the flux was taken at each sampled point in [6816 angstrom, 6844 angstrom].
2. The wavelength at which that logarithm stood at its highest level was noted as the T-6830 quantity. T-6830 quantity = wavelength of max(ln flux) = 6830 angstrom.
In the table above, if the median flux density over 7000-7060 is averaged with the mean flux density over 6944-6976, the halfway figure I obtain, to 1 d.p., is 23.1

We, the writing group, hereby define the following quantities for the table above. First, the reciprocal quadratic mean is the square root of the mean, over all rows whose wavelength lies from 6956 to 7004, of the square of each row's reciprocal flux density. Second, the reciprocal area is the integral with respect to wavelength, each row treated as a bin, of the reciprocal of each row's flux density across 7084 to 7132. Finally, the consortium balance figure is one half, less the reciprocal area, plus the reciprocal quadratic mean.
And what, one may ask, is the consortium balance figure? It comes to -1.48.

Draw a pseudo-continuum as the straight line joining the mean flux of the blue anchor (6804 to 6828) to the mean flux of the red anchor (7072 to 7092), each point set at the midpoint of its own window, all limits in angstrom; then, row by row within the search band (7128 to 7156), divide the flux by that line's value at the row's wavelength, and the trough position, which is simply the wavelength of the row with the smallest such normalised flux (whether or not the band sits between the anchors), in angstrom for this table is 7142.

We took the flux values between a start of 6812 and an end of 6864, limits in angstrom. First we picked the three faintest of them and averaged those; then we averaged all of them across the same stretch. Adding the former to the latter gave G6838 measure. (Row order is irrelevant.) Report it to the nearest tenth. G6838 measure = 41.5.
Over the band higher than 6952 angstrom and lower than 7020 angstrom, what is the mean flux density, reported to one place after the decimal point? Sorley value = 22.6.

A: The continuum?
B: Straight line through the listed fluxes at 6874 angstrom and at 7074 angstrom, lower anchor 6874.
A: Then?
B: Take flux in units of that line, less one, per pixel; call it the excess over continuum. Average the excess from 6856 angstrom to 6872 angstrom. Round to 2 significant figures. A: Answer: -0.19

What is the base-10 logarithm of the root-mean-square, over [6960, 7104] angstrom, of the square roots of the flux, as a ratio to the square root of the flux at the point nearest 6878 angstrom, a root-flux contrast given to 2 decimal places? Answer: -0.01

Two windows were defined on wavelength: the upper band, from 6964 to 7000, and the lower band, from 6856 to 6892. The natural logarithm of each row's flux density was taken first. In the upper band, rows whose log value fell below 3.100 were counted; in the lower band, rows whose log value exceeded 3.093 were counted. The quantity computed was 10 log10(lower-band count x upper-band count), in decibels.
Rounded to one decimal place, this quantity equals 11.8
